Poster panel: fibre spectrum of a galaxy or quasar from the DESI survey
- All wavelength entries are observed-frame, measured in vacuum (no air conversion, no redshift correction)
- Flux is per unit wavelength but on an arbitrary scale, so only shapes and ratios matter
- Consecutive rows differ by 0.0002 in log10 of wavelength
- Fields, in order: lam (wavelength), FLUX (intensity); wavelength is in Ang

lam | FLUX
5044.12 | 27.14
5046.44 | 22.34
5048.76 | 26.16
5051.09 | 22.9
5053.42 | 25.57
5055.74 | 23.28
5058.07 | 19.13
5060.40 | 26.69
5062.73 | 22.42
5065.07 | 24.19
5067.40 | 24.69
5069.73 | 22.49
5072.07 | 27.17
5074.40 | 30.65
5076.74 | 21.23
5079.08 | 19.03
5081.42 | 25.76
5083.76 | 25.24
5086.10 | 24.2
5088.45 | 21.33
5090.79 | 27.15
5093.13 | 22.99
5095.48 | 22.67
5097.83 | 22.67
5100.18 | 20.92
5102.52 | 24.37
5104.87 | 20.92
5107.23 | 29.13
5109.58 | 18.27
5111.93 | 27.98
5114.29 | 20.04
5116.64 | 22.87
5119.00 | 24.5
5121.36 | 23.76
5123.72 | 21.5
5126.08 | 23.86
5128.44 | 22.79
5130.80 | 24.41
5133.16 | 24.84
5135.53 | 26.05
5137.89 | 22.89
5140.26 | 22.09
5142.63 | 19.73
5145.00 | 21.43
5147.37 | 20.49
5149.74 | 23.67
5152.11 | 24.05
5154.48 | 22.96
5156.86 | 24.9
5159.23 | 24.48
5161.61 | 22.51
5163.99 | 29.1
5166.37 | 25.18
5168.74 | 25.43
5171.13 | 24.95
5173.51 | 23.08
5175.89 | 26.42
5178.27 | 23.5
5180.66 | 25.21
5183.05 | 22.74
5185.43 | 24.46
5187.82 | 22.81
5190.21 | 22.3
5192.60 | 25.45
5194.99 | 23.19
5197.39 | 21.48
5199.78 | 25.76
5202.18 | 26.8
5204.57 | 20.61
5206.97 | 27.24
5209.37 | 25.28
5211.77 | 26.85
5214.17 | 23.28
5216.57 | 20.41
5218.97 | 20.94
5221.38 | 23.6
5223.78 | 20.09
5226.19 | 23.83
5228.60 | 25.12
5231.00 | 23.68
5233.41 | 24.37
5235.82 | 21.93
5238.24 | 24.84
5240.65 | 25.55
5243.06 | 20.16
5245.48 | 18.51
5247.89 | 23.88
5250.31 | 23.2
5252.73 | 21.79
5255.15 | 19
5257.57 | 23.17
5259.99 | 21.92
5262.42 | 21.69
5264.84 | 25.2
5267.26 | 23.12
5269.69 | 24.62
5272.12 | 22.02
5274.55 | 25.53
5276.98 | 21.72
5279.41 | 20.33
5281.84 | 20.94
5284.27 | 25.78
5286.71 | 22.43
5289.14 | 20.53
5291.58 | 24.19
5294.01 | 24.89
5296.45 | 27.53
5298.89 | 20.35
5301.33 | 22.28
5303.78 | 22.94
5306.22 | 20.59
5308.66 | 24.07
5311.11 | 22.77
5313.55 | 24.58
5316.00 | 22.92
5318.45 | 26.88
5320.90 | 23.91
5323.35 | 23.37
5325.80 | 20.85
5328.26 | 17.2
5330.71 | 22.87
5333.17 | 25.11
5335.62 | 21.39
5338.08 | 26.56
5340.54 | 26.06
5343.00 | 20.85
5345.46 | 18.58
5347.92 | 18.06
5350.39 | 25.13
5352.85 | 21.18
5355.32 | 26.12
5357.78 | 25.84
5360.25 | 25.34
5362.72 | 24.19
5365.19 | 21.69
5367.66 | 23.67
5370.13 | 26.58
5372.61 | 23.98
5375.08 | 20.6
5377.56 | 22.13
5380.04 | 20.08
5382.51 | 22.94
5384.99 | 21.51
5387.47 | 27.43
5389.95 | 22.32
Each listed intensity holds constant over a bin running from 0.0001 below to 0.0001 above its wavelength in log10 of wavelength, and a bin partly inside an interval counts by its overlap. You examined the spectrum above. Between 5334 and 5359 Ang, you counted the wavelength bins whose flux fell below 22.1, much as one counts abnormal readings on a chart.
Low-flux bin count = 5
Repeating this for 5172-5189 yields 0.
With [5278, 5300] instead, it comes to 4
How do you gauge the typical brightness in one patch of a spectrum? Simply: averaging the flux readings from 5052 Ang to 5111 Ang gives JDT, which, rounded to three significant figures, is 23.7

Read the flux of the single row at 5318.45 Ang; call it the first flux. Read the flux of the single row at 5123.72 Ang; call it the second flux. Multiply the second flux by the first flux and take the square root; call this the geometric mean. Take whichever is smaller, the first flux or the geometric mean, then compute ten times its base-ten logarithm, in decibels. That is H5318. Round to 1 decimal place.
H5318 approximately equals 13.8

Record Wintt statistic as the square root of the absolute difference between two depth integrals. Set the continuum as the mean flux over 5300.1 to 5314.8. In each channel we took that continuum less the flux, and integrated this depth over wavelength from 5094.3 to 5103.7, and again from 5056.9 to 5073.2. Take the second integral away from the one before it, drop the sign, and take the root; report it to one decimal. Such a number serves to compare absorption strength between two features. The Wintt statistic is 4.2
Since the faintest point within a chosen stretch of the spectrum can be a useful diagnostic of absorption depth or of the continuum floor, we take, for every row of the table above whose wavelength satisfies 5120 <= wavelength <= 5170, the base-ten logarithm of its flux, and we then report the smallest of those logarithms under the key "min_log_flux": 1.30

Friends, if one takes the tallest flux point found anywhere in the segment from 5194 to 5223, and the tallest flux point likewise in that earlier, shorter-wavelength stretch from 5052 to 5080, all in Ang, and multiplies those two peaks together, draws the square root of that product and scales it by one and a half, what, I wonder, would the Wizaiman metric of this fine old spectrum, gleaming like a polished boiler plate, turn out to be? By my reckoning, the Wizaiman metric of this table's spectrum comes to 43.3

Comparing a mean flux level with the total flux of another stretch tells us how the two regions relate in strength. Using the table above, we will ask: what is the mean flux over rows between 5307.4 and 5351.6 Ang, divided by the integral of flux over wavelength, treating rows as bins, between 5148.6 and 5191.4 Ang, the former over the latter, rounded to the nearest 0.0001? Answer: 0.0219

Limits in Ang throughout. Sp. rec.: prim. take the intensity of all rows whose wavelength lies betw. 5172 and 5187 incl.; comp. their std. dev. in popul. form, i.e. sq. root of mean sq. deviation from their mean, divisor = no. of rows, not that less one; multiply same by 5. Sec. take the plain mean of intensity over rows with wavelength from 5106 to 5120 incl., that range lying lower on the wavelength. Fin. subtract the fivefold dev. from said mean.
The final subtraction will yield 17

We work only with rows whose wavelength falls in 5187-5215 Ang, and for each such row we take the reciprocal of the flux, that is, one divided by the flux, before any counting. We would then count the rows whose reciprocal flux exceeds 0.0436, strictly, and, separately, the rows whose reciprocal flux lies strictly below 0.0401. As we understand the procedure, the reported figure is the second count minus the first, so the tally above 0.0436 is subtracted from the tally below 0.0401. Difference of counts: 2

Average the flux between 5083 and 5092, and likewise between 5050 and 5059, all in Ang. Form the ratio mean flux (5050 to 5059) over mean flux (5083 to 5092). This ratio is 0.93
